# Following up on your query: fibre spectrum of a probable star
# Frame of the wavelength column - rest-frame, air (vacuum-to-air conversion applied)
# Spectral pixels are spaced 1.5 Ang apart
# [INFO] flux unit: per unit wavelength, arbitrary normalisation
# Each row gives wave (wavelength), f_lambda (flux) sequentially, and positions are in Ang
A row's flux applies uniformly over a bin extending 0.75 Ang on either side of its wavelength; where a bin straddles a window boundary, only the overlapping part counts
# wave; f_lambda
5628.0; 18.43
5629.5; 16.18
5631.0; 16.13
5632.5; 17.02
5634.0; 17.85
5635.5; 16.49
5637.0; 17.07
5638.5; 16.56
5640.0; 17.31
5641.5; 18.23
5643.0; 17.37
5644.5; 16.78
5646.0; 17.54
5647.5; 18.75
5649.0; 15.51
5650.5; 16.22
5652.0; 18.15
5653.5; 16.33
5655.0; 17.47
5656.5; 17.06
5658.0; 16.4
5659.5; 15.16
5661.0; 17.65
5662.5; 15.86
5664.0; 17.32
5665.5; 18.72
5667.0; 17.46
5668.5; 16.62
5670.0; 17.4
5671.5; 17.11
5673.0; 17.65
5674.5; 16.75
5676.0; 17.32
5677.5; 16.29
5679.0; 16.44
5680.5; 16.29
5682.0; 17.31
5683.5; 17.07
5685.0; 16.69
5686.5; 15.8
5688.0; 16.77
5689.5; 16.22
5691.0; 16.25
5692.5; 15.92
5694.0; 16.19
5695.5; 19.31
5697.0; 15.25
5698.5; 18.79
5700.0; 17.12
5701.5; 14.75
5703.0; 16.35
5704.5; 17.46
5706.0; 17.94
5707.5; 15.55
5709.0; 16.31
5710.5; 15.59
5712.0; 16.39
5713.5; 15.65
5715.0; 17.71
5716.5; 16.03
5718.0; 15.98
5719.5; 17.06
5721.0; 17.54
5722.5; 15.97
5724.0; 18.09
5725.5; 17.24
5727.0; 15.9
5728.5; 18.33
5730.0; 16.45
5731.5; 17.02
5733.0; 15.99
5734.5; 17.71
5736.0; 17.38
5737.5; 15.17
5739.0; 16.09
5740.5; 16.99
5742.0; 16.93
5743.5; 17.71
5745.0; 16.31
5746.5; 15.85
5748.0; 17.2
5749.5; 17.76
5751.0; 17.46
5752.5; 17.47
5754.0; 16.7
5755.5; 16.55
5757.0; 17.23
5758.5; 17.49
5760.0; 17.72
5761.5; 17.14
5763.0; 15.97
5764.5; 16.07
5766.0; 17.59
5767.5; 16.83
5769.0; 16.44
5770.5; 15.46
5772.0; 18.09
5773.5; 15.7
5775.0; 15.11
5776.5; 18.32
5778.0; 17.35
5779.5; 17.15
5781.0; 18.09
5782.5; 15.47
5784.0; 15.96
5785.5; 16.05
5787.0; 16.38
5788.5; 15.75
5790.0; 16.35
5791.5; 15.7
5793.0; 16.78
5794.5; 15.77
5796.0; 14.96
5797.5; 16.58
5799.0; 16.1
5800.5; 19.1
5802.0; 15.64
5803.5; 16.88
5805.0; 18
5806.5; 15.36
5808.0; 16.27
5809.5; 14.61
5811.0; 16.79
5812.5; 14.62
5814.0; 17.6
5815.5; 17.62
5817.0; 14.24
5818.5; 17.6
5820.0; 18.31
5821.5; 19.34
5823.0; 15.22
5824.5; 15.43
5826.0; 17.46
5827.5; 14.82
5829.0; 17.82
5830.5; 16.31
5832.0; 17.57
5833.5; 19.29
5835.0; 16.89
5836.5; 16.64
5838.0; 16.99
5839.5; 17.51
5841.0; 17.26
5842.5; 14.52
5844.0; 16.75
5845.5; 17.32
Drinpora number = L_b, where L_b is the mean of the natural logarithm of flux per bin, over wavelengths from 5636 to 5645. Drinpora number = 2.85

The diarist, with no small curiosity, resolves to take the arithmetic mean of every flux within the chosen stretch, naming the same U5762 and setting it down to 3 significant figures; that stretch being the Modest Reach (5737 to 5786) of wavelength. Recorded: 16.8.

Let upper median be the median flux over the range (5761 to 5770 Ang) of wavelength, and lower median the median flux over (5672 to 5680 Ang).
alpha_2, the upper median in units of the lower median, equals 0.99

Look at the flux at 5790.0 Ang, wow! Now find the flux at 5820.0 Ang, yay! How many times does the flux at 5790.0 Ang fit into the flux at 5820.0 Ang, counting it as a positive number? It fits 1.12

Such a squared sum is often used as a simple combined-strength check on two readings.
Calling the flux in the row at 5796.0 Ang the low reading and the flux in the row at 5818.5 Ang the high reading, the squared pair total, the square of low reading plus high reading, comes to 1060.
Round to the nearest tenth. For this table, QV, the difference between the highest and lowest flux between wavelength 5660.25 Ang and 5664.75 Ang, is 1.8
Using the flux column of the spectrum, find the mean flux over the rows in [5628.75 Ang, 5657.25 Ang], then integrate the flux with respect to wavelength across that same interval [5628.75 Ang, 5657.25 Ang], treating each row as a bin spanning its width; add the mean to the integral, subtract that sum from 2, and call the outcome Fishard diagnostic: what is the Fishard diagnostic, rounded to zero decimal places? -501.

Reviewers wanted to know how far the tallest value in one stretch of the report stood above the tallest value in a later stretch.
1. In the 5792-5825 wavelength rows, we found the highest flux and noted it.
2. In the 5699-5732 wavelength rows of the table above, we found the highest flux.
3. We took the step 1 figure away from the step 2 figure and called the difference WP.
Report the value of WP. -1.0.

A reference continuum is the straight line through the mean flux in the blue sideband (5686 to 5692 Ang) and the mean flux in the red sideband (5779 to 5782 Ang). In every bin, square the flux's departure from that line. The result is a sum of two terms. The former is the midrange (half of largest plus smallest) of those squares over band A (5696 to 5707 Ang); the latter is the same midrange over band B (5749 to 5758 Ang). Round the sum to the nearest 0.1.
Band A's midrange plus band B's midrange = 3.1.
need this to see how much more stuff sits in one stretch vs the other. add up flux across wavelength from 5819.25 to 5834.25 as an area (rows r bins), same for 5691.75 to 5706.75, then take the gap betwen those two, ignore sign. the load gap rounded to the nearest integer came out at 4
